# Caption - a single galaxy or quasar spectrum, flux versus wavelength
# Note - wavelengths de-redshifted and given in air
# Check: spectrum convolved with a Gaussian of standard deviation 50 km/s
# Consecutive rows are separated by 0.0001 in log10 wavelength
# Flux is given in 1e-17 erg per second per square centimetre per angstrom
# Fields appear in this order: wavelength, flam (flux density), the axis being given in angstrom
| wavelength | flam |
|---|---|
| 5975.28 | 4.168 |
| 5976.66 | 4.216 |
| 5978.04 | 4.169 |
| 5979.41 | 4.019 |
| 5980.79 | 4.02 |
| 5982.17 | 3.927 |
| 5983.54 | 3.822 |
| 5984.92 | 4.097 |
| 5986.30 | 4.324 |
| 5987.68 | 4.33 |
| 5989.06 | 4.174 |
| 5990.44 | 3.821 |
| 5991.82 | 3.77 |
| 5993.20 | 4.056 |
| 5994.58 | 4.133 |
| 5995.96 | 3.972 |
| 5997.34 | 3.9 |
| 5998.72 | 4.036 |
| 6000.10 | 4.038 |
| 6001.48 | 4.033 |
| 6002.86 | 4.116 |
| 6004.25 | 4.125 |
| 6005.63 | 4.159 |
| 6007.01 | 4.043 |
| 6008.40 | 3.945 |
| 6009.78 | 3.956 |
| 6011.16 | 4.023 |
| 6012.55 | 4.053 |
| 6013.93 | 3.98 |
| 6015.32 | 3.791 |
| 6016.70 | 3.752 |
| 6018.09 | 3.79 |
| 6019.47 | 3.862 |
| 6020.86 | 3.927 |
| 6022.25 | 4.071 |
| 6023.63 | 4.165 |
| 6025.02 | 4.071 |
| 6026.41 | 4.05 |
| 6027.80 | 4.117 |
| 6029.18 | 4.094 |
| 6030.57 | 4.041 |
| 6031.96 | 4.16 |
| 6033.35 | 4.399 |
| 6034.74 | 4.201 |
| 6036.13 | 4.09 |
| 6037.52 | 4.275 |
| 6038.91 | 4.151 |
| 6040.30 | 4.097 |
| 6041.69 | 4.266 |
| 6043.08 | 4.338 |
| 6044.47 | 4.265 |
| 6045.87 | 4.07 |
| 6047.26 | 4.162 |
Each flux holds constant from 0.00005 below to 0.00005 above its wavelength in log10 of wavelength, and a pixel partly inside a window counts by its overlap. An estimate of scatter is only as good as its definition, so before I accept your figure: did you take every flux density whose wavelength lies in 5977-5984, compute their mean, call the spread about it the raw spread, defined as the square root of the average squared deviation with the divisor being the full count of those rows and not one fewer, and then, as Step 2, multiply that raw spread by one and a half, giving 0.17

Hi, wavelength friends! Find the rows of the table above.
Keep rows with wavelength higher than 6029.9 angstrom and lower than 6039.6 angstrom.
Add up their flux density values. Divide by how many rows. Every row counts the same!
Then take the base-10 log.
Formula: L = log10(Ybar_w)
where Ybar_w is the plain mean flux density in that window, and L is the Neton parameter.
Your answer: 0.622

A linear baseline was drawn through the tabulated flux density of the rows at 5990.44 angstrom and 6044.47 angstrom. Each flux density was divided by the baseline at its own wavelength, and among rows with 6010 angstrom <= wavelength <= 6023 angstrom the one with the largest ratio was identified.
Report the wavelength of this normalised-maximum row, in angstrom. 6012.55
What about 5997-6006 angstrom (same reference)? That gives 6005.63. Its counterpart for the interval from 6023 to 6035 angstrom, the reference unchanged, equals 6033.35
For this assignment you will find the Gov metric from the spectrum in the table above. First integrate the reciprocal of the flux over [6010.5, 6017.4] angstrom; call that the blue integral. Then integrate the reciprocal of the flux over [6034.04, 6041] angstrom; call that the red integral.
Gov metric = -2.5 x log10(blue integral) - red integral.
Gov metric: -2.29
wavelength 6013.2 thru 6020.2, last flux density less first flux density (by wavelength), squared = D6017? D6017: 0.014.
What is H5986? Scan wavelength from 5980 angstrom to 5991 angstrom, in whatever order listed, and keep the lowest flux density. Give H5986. 3.821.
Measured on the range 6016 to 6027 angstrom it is 3.752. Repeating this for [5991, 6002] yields 3.77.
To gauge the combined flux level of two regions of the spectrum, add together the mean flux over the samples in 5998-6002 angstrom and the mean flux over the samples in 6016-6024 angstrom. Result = 7.96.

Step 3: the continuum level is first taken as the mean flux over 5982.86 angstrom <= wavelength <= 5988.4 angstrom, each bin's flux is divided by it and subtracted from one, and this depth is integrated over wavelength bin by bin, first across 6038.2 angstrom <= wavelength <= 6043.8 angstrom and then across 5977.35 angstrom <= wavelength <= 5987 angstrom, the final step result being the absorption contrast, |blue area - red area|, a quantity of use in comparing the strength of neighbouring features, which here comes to 0.30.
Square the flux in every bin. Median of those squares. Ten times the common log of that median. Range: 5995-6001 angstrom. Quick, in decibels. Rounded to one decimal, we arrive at 12.1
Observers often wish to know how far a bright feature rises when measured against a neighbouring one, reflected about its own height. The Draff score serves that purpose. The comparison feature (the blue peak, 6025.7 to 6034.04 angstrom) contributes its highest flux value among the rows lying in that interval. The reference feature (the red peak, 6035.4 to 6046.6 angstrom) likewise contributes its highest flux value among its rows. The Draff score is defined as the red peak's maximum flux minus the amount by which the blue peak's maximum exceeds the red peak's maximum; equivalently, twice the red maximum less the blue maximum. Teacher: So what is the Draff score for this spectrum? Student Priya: 4.28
